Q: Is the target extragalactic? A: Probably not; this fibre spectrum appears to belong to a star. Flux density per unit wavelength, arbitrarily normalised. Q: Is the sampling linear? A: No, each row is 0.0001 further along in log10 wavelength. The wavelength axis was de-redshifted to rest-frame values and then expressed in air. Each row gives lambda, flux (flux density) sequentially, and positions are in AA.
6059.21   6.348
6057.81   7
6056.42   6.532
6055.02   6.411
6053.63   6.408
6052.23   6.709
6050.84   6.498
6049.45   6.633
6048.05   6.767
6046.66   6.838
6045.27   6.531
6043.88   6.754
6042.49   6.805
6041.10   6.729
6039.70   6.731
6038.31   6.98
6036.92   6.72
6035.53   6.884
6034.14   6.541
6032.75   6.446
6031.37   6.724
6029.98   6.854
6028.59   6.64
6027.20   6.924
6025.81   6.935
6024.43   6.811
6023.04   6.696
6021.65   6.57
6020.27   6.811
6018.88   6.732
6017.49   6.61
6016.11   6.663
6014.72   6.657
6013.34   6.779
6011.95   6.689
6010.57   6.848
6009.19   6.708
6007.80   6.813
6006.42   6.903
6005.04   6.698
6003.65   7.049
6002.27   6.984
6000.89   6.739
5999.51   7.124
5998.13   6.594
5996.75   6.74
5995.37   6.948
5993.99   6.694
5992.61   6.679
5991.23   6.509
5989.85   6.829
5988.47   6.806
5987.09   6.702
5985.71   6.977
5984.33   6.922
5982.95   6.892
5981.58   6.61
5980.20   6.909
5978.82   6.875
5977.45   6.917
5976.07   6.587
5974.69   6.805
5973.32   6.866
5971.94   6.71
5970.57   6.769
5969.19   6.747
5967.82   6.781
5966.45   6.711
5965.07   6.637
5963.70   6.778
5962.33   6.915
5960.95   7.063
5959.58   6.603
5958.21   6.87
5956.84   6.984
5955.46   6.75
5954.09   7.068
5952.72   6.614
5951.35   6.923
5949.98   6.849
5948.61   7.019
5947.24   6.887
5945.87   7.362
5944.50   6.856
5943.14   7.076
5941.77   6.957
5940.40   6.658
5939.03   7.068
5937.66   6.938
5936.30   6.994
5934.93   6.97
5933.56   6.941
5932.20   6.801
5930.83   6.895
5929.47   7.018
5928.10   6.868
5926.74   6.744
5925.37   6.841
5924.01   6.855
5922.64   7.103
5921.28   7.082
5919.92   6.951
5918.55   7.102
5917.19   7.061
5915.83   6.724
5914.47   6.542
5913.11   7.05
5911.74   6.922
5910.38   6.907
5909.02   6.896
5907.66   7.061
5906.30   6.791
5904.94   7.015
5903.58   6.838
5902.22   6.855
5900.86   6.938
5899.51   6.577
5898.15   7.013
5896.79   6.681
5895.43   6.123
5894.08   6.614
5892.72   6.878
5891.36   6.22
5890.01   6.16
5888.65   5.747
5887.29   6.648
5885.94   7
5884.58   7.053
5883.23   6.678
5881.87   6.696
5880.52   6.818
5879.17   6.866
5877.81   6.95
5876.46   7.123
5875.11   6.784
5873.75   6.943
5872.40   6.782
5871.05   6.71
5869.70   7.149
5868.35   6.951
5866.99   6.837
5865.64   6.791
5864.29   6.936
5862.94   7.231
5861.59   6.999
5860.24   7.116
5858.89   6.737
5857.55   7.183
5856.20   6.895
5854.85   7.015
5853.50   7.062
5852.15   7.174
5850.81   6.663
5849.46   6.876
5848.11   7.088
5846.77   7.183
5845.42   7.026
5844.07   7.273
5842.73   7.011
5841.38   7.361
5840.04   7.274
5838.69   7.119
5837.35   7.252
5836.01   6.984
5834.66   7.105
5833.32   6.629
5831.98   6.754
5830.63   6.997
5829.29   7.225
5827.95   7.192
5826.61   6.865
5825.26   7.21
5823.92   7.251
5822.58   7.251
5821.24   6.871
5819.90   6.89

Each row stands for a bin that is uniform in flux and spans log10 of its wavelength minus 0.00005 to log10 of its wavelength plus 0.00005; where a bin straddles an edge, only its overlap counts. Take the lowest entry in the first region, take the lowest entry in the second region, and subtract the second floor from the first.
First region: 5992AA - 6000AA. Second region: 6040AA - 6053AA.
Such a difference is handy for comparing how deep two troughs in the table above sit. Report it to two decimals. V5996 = 0.10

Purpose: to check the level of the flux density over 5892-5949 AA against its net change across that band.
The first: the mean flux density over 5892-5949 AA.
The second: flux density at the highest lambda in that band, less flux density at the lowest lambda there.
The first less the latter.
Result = 6.8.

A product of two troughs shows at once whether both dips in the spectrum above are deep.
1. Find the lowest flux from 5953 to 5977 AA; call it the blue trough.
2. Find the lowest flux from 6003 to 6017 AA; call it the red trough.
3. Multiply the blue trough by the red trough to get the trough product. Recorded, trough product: 44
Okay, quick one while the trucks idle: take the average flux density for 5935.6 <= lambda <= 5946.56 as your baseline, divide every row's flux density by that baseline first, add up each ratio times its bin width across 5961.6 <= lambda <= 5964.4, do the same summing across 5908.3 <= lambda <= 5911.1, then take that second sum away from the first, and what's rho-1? 0.0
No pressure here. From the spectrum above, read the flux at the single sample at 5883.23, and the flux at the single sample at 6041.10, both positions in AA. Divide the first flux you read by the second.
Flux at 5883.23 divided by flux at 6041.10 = 0.99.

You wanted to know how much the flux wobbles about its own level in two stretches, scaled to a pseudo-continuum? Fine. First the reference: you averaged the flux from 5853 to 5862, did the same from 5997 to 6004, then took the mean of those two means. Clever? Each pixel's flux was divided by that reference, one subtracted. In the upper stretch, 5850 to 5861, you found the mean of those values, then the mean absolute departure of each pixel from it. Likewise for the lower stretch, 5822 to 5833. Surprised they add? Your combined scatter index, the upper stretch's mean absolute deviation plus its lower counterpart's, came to 0.047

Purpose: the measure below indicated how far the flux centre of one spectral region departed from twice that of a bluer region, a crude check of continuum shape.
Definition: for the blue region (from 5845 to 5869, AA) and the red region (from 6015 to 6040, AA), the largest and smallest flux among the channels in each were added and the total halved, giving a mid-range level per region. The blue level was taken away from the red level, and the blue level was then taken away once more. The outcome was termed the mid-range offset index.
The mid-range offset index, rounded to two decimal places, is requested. -7.18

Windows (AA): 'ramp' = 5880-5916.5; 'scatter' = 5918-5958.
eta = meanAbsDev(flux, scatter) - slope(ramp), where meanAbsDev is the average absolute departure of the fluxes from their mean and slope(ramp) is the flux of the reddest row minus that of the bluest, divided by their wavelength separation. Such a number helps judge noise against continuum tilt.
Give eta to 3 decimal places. 0.116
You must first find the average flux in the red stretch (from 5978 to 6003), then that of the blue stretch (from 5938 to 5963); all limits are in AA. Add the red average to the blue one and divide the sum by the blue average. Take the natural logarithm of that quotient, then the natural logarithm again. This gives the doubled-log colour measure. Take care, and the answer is -0.378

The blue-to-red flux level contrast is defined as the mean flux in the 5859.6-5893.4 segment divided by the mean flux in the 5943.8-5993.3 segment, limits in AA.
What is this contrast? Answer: 1.00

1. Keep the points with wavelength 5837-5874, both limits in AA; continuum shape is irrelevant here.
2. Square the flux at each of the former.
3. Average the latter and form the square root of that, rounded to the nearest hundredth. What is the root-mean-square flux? 7.03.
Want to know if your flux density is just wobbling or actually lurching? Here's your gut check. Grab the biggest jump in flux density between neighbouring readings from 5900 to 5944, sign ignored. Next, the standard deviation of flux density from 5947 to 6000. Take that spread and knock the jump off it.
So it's -0.36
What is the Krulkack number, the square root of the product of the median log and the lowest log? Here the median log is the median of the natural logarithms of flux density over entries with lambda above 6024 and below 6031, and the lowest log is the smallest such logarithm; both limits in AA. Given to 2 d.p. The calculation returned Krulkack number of 1.91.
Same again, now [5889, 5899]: 1.85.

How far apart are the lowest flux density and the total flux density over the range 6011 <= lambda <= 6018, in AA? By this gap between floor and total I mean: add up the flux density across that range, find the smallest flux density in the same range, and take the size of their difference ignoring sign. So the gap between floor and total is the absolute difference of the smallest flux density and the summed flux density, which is 26.8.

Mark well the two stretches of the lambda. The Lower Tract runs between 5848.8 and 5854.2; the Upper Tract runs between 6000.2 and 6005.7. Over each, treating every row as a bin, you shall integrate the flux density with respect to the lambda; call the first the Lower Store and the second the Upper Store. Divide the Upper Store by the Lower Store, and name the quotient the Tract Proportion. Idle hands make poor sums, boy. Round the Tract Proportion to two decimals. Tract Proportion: 1.01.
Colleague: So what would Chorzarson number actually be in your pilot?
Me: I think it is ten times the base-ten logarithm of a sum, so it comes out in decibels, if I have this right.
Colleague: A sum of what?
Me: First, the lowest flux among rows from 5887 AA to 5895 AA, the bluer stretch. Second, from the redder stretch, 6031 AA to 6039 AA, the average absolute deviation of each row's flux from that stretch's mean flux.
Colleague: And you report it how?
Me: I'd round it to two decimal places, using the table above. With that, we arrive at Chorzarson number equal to 7.71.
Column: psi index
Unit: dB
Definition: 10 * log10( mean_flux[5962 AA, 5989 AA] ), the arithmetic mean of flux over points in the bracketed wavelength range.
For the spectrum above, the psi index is 8.32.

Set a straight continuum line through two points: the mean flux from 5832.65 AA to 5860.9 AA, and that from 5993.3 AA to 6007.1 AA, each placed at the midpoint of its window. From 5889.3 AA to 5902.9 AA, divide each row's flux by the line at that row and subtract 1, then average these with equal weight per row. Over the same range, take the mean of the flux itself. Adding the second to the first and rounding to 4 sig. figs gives 6.552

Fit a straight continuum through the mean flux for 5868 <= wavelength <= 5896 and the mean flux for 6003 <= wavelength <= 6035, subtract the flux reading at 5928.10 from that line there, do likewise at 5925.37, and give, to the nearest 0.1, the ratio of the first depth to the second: 1.2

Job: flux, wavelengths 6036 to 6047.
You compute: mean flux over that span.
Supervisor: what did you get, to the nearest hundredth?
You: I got 6.76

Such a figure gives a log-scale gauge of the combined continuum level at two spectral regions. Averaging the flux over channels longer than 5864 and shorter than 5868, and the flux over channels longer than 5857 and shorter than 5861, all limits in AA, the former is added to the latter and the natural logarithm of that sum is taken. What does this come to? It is 2.629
